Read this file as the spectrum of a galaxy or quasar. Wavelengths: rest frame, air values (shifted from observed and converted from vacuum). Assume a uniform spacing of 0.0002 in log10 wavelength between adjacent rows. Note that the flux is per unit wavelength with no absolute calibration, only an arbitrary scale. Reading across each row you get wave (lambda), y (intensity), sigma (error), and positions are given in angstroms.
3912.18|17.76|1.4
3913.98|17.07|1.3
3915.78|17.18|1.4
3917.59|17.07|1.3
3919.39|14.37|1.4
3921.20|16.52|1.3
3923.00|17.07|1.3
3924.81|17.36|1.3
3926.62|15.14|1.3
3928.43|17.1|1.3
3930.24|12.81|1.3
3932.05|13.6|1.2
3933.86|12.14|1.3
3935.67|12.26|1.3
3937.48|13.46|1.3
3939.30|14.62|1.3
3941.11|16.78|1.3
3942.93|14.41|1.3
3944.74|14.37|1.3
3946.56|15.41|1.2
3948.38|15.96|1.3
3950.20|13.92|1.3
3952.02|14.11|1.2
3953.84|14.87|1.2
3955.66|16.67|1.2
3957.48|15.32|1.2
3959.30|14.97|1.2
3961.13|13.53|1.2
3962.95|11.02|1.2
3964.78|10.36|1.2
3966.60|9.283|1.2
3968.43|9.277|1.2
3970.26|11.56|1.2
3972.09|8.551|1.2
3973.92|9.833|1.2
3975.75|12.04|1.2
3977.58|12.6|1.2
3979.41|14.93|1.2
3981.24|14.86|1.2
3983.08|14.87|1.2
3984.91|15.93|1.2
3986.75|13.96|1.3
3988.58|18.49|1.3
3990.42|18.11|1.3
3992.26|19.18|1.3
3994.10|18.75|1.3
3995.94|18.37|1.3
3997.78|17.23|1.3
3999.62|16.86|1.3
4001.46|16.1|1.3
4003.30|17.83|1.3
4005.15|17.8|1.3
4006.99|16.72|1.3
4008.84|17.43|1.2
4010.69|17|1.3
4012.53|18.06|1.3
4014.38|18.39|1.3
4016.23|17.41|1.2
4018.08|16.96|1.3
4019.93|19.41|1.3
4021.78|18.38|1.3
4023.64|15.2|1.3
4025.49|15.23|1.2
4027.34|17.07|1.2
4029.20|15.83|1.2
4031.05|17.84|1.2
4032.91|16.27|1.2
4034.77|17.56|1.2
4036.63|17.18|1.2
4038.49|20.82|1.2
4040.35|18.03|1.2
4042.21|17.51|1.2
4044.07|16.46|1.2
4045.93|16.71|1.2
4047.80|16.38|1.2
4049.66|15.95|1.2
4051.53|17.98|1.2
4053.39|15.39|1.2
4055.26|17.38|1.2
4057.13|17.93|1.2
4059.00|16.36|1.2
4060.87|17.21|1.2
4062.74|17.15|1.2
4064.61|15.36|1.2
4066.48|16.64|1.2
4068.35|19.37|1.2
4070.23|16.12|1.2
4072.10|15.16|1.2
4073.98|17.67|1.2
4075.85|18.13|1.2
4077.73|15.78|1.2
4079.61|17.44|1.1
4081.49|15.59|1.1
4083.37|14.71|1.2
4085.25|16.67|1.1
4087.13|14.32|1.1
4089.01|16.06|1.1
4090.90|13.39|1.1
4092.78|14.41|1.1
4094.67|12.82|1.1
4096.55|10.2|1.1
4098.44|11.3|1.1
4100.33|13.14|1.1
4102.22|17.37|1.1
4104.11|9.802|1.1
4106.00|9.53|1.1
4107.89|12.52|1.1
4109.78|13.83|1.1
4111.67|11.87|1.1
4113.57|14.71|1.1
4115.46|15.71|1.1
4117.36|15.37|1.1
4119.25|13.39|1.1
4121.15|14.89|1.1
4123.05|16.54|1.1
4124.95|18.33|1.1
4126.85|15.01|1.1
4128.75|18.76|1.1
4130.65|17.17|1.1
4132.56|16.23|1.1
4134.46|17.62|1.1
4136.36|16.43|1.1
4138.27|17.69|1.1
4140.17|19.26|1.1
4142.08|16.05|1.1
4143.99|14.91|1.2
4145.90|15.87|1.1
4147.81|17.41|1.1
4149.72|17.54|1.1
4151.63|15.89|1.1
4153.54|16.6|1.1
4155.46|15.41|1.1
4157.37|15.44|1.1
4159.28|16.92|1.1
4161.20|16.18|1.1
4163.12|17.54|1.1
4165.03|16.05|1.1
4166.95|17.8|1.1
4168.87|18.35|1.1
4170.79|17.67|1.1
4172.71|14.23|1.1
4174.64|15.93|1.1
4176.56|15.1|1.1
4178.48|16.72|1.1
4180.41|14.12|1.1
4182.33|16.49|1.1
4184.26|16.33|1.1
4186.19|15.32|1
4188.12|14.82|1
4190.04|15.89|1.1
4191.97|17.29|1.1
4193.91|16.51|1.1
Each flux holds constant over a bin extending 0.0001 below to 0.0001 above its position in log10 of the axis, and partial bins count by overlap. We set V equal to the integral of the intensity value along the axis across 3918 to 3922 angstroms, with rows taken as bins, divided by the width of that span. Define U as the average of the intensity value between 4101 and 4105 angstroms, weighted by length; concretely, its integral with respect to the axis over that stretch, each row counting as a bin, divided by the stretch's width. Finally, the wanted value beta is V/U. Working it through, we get 1.15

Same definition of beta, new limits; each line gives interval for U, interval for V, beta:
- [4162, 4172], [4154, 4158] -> 0.89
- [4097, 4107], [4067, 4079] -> 1.41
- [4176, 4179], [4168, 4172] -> 1.12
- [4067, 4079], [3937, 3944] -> 0.87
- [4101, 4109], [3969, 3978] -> 0.87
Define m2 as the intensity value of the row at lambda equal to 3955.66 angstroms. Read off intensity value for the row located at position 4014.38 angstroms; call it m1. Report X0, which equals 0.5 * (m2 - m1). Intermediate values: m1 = 18.39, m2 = 16.67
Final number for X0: -1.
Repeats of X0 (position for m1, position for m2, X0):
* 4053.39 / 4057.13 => 1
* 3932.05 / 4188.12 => 1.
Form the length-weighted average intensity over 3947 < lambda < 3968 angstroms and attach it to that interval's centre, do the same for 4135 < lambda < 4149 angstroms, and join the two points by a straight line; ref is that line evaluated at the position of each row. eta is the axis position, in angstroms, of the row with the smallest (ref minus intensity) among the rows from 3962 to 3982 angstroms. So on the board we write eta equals 3979.41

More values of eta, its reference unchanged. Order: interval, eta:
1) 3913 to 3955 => 3924.81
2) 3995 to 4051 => 4038.49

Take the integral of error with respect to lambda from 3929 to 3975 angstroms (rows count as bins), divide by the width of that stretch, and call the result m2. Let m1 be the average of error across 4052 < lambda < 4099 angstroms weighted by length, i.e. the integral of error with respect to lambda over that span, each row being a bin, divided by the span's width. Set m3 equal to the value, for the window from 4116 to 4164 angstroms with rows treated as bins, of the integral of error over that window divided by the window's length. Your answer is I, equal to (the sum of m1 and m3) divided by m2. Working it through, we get 1.83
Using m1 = 1.16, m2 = 1.24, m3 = 1.10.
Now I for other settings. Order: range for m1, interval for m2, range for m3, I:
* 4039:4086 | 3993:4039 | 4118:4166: 1.82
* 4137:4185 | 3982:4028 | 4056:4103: 1.77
